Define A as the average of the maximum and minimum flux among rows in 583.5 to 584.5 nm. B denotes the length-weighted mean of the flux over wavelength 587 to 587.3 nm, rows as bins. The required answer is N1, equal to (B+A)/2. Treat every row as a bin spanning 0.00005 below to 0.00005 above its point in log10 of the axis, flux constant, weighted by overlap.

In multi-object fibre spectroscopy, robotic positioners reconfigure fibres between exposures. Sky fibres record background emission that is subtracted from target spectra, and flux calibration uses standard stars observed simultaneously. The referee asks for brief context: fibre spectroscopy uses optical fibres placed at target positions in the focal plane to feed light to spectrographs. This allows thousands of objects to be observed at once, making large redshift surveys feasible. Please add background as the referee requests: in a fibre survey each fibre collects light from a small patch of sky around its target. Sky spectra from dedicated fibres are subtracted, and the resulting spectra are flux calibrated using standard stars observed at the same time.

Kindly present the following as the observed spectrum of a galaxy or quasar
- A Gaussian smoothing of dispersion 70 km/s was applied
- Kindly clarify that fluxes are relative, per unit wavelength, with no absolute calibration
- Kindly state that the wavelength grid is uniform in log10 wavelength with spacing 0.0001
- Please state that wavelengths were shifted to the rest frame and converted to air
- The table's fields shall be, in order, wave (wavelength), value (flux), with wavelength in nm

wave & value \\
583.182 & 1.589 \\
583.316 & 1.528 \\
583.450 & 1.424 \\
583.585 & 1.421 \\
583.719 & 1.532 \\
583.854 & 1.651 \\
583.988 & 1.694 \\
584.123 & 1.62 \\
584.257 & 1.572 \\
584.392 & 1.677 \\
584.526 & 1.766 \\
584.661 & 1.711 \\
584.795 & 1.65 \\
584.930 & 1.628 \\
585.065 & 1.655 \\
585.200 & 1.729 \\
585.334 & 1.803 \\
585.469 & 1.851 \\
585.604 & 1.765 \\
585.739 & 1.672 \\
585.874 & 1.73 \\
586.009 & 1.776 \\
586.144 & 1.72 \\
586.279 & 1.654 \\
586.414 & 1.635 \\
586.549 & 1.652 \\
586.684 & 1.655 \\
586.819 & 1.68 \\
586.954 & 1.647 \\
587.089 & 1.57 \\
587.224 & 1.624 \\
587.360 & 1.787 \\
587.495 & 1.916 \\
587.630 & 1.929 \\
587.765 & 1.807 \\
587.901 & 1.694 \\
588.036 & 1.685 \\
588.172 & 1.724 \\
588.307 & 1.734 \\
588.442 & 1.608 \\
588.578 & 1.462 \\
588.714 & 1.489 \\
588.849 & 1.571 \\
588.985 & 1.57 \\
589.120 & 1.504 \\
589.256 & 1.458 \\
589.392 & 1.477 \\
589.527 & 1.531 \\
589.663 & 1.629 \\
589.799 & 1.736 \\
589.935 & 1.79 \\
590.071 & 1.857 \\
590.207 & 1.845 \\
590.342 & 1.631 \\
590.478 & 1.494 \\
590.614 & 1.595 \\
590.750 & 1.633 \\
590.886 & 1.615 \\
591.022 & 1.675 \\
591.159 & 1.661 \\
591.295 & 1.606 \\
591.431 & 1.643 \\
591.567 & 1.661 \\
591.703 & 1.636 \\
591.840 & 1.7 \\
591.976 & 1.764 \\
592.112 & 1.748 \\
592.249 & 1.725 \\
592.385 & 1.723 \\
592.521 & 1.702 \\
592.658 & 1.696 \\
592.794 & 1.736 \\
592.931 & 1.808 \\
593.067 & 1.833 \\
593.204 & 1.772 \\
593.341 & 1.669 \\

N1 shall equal 1.58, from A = 1.56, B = 1.60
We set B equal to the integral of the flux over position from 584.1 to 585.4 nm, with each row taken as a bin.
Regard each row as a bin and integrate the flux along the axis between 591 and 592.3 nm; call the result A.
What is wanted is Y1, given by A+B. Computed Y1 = 4.37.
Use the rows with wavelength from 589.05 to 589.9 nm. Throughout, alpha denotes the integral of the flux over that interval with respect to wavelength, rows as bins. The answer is 1.3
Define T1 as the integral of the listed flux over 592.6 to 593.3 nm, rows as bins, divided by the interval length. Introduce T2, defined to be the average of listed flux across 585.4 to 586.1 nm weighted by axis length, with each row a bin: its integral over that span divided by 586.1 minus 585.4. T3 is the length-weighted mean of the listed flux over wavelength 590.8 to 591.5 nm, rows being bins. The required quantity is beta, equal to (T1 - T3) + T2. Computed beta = 1.88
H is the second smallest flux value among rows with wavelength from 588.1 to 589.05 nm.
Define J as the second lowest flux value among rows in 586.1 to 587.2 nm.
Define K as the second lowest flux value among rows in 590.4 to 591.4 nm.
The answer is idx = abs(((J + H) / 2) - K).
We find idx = 0.03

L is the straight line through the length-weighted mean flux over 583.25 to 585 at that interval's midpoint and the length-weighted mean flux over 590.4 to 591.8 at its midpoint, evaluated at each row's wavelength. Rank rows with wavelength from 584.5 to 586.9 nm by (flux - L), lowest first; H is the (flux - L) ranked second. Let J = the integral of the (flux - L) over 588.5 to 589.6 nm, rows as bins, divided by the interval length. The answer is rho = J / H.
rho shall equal -4.5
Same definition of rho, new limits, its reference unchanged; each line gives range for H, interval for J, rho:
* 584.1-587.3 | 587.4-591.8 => -1.0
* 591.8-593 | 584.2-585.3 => 0.9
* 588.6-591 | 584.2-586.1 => -0.7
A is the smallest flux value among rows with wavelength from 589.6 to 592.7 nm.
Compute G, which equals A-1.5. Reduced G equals -0.01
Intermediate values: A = 1.494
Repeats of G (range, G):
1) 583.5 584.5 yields -0.08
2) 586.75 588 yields 0.07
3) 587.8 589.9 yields -0.04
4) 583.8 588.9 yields -0.04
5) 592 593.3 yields 0.20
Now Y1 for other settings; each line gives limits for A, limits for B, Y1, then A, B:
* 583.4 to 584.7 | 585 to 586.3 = 4.35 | 2.09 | 2.26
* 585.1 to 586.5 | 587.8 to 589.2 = 4.67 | 2.42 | 2.25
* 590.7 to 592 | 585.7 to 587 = 4.34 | 2.15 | 2.19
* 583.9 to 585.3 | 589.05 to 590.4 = 4.57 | 2.34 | 2.22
